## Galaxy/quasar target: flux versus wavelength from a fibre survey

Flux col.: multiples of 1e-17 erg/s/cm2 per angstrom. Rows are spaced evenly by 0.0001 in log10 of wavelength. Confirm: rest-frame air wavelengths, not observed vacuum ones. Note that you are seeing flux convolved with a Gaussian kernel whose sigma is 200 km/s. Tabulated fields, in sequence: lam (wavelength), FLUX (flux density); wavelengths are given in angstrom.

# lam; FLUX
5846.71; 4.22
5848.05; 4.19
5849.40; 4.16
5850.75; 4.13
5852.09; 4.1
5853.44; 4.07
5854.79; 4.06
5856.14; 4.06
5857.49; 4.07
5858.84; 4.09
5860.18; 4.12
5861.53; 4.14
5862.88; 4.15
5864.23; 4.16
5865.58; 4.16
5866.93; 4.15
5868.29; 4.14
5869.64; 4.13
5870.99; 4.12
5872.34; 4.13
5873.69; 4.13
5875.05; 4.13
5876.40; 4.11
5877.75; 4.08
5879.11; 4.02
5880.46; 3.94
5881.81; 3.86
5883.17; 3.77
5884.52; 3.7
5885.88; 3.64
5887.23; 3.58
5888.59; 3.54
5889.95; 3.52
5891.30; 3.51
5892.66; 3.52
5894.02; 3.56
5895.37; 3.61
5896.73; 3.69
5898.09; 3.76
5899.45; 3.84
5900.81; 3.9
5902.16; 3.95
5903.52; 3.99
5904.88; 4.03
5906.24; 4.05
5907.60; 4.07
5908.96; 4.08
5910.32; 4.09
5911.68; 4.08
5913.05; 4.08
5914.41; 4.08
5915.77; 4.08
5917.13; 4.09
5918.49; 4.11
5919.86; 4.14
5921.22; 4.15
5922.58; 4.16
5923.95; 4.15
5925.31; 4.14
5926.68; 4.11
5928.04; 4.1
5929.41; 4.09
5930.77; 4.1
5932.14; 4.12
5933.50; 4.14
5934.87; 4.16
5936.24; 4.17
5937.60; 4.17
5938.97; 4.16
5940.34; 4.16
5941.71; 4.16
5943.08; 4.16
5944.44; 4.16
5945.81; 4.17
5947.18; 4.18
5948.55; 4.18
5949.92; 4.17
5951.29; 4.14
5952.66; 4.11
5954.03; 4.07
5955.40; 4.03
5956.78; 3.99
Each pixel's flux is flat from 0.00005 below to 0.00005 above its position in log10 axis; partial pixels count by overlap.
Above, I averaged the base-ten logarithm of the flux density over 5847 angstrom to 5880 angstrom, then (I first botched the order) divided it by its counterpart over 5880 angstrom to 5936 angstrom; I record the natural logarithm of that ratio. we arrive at 0.034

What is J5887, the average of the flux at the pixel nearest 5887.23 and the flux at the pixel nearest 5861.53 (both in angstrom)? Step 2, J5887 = 3.86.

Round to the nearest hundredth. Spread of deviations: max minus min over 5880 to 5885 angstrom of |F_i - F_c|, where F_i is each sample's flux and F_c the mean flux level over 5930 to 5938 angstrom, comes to 0.24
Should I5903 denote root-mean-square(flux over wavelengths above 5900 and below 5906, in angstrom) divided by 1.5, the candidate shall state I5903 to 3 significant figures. 2.65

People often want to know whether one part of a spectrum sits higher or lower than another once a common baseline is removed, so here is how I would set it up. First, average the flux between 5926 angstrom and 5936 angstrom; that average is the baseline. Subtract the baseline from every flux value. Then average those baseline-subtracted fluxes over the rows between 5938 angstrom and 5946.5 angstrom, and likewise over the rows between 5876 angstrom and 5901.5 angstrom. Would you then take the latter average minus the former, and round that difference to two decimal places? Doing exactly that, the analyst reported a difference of -0.42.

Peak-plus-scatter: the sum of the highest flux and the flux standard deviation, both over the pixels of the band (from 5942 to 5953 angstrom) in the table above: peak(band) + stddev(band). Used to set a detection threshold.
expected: 4.20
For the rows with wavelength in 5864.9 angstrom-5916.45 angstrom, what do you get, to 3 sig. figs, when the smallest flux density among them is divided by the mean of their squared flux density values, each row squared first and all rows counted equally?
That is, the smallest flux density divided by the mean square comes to 0.228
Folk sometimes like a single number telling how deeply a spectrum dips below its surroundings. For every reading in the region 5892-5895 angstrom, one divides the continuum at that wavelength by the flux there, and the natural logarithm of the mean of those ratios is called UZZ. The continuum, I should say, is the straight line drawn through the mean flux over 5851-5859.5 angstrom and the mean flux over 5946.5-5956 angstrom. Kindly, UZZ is 0.15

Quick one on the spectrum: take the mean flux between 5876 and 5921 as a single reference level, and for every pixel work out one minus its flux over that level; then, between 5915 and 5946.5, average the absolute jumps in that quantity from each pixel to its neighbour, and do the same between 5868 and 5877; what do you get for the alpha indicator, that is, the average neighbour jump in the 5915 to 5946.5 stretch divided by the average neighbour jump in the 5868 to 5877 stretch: 1.36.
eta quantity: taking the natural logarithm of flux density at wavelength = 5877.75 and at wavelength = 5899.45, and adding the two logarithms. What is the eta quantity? 2.75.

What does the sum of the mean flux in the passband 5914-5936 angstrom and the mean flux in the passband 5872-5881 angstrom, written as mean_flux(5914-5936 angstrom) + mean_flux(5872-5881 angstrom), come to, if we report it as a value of 8.20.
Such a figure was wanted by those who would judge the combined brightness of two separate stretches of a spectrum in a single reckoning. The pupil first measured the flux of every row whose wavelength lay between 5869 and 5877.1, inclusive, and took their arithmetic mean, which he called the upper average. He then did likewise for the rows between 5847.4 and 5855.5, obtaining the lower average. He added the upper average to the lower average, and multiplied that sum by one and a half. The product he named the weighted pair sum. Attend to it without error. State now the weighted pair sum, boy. 12.4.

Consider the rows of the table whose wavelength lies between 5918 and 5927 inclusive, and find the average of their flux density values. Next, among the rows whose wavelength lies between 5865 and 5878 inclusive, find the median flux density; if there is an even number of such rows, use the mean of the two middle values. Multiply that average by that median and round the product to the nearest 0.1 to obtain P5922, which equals 17.1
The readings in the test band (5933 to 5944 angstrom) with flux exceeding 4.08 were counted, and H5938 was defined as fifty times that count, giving 400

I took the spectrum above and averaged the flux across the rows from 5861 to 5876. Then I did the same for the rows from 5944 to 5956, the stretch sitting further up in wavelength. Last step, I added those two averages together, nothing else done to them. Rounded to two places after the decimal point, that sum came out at 8.27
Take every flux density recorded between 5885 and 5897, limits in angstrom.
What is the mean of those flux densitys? 3.57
